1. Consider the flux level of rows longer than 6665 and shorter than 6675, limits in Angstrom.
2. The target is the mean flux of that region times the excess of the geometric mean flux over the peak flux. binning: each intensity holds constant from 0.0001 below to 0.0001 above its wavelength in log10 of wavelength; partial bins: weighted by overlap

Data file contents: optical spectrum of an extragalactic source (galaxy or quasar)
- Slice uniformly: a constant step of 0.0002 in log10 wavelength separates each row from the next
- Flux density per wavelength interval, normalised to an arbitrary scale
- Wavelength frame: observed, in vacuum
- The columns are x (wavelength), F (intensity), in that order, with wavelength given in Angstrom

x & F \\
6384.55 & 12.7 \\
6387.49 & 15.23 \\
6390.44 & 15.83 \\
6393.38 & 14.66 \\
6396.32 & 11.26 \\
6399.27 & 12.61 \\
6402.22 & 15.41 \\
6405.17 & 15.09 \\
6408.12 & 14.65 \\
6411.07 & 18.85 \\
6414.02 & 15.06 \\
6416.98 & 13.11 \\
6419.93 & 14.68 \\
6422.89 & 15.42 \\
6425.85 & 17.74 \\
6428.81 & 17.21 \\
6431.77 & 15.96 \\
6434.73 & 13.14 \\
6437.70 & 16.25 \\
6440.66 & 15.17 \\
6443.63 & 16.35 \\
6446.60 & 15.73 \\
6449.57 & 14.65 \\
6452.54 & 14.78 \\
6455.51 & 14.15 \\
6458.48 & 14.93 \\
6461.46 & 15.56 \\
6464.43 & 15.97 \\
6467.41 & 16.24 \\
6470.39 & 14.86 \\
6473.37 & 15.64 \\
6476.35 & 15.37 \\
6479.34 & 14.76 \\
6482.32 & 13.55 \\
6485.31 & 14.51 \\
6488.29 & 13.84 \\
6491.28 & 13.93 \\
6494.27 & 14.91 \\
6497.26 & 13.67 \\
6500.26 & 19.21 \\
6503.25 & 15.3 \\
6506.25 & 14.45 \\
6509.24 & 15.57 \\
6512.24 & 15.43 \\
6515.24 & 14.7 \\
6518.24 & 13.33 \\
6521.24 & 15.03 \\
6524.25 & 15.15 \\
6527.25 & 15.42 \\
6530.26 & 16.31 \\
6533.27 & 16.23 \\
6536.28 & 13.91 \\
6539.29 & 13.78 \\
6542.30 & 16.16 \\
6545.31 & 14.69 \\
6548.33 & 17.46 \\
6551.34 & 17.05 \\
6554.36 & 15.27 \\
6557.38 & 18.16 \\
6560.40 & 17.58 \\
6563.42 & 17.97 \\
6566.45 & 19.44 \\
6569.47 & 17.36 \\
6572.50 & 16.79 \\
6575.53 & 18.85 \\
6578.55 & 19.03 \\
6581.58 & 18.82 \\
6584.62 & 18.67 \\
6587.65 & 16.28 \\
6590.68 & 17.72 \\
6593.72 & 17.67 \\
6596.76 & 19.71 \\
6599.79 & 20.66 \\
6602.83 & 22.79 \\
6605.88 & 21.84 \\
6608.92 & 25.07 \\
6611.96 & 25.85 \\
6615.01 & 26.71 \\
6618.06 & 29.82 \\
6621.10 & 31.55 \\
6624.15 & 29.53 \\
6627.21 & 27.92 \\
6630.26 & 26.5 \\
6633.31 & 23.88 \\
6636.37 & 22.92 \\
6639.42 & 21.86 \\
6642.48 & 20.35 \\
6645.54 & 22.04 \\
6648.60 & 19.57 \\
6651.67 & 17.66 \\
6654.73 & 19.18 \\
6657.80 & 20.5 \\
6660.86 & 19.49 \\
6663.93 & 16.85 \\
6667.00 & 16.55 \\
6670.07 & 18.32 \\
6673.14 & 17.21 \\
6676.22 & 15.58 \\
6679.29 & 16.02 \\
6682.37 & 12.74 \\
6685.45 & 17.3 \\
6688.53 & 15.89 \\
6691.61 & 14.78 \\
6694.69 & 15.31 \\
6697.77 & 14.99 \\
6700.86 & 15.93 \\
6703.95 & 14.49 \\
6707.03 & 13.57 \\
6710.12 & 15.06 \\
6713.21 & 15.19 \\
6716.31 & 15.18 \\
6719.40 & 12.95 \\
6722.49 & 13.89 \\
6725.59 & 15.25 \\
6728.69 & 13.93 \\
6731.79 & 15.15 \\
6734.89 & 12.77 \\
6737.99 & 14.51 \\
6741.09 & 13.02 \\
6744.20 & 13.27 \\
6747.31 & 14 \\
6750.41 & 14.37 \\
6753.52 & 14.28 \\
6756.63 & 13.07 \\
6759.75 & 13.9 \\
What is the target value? -17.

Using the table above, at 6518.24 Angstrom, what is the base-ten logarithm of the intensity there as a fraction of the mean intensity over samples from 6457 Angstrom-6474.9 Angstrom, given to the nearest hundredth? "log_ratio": -0.07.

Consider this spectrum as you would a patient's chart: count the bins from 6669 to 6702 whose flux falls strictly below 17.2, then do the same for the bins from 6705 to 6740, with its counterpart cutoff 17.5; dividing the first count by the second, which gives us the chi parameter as 0.73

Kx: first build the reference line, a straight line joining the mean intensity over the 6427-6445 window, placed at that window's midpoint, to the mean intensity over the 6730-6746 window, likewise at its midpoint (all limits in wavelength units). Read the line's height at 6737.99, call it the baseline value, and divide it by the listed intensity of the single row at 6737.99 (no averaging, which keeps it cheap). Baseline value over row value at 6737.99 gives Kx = 0.95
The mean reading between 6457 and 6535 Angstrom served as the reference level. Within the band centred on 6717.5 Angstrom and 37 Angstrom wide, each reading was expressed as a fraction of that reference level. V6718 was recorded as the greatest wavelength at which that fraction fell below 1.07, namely 6734.89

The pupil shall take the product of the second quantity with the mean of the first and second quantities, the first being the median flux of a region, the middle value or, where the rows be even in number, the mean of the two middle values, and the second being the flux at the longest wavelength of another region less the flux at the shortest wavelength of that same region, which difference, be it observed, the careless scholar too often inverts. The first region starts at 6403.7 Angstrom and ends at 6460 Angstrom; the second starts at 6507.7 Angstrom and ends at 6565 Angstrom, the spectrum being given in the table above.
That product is 21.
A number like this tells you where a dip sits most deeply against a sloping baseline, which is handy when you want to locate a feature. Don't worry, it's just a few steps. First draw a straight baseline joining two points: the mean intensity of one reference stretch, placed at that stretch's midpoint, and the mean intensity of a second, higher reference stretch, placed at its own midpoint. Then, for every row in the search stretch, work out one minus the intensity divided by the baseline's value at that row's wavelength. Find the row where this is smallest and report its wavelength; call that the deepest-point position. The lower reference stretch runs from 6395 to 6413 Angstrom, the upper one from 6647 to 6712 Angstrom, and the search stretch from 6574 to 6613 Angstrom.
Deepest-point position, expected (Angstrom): 6611.96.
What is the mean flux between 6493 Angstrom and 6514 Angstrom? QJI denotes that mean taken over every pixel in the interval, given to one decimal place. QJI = 15.5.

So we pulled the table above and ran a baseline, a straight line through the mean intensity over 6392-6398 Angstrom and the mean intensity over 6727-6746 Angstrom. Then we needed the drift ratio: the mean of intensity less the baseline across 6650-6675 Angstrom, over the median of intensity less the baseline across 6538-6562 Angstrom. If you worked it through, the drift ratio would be 1.4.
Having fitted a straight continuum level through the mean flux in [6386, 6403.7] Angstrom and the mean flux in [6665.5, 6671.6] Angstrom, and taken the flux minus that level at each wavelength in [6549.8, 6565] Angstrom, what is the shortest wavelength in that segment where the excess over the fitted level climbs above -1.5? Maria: 6551.34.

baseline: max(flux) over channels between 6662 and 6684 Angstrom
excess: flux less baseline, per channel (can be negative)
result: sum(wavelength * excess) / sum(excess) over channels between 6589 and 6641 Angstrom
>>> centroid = 6620.6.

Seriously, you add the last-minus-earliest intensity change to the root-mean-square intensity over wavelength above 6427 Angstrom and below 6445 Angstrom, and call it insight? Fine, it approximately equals 14.9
